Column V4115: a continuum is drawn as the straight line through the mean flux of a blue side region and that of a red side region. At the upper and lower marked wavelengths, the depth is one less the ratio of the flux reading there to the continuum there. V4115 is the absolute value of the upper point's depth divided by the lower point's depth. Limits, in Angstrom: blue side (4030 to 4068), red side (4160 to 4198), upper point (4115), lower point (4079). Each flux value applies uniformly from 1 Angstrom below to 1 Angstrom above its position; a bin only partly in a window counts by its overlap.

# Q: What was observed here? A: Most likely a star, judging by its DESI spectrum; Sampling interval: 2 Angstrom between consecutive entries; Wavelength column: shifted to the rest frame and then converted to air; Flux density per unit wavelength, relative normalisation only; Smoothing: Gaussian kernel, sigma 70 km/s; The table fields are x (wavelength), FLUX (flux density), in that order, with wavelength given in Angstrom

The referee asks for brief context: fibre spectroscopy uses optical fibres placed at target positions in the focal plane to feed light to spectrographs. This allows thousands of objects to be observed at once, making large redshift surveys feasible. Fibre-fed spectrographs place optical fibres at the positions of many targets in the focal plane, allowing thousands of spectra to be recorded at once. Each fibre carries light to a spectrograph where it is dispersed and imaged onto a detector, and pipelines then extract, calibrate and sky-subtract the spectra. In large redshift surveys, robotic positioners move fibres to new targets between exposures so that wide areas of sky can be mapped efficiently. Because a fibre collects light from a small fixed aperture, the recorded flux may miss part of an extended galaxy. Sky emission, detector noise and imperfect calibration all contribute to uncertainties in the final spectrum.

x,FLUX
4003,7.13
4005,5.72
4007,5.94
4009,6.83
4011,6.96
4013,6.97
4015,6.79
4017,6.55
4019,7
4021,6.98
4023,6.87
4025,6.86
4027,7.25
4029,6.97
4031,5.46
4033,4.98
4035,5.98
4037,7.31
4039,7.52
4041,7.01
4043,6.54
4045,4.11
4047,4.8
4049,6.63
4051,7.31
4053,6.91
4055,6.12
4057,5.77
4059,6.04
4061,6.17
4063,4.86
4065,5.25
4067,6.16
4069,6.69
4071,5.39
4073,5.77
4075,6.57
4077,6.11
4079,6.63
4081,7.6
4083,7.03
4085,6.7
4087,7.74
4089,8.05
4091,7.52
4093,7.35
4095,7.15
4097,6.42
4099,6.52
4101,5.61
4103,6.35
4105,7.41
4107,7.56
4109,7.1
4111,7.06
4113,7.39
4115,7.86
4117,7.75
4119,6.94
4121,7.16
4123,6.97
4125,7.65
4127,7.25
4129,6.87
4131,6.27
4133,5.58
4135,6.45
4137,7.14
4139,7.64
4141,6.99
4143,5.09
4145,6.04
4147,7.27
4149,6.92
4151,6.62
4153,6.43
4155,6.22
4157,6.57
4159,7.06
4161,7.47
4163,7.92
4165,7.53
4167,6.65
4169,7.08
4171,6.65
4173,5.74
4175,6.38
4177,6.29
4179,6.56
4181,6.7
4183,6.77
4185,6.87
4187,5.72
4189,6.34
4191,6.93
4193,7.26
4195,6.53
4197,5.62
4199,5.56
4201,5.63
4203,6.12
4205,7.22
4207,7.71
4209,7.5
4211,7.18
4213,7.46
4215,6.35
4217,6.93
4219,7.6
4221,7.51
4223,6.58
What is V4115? 3.3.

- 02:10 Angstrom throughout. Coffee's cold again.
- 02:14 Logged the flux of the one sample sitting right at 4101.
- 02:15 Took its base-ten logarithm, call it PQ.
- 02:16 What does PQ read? 0.749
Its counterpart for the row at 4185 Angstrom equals 0.837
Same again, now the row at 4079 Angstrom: 0.822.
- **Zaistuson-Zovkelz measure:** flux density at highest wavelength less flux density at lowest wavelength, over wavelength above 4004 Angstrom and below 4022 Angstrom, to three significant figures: 1.26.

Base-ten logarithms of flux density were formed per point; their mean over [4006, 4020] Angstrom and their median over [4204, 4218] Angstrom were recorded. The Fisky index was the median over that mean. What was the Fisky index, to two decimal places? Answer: 1.04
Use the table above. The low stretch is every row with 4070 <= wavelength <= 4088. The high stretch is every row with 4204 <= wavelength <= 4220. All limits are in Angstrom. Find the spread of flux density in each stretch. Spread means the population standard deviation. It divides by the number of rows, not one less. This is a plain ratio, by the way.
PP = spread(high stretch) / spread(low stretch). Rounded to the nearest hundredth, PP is 0.56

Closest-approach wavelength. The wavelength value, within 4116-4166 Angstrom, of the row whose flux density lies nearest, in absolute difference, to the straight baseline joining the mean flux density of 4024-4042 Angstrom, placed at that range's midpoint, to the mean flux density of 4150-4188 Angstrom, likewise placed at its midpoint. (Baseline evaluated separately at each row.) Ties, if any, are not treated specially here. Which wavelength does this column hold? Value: 4151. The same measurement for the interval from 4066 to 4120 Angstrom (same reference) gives 4079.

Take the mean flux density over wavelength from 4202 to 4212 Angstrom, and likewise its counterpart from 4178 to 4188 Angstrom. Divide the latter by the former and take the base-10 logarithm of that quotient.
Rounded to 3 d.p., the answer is -0.040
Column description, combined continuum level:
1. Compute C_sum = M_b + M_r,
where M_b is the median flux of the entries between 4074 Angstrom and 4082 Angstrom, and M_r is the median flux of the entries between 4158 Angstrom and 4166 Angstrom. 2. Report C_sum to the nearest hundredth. 14.10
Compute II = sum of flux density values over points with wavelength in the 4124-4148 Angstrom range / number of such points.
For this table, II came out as 6.69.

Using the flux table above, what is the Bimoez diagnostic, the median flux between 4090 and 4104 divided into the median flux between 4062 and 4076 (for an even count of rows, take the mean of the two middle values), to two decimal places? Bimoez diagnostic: 0.88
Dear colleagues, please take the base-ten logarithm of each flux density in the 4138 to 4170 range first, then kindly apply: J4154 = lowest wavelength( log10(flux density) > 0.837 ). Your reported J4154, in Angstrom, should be 4139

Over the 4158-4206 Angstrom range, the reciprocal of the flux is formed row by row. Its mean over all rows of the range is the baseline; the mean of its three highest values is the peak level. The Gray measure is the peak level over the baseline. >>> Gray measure 1.17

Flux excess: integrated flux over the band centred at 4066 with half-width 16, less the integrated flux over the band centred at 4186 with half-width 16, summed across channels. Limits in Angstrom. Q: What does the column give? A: -4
